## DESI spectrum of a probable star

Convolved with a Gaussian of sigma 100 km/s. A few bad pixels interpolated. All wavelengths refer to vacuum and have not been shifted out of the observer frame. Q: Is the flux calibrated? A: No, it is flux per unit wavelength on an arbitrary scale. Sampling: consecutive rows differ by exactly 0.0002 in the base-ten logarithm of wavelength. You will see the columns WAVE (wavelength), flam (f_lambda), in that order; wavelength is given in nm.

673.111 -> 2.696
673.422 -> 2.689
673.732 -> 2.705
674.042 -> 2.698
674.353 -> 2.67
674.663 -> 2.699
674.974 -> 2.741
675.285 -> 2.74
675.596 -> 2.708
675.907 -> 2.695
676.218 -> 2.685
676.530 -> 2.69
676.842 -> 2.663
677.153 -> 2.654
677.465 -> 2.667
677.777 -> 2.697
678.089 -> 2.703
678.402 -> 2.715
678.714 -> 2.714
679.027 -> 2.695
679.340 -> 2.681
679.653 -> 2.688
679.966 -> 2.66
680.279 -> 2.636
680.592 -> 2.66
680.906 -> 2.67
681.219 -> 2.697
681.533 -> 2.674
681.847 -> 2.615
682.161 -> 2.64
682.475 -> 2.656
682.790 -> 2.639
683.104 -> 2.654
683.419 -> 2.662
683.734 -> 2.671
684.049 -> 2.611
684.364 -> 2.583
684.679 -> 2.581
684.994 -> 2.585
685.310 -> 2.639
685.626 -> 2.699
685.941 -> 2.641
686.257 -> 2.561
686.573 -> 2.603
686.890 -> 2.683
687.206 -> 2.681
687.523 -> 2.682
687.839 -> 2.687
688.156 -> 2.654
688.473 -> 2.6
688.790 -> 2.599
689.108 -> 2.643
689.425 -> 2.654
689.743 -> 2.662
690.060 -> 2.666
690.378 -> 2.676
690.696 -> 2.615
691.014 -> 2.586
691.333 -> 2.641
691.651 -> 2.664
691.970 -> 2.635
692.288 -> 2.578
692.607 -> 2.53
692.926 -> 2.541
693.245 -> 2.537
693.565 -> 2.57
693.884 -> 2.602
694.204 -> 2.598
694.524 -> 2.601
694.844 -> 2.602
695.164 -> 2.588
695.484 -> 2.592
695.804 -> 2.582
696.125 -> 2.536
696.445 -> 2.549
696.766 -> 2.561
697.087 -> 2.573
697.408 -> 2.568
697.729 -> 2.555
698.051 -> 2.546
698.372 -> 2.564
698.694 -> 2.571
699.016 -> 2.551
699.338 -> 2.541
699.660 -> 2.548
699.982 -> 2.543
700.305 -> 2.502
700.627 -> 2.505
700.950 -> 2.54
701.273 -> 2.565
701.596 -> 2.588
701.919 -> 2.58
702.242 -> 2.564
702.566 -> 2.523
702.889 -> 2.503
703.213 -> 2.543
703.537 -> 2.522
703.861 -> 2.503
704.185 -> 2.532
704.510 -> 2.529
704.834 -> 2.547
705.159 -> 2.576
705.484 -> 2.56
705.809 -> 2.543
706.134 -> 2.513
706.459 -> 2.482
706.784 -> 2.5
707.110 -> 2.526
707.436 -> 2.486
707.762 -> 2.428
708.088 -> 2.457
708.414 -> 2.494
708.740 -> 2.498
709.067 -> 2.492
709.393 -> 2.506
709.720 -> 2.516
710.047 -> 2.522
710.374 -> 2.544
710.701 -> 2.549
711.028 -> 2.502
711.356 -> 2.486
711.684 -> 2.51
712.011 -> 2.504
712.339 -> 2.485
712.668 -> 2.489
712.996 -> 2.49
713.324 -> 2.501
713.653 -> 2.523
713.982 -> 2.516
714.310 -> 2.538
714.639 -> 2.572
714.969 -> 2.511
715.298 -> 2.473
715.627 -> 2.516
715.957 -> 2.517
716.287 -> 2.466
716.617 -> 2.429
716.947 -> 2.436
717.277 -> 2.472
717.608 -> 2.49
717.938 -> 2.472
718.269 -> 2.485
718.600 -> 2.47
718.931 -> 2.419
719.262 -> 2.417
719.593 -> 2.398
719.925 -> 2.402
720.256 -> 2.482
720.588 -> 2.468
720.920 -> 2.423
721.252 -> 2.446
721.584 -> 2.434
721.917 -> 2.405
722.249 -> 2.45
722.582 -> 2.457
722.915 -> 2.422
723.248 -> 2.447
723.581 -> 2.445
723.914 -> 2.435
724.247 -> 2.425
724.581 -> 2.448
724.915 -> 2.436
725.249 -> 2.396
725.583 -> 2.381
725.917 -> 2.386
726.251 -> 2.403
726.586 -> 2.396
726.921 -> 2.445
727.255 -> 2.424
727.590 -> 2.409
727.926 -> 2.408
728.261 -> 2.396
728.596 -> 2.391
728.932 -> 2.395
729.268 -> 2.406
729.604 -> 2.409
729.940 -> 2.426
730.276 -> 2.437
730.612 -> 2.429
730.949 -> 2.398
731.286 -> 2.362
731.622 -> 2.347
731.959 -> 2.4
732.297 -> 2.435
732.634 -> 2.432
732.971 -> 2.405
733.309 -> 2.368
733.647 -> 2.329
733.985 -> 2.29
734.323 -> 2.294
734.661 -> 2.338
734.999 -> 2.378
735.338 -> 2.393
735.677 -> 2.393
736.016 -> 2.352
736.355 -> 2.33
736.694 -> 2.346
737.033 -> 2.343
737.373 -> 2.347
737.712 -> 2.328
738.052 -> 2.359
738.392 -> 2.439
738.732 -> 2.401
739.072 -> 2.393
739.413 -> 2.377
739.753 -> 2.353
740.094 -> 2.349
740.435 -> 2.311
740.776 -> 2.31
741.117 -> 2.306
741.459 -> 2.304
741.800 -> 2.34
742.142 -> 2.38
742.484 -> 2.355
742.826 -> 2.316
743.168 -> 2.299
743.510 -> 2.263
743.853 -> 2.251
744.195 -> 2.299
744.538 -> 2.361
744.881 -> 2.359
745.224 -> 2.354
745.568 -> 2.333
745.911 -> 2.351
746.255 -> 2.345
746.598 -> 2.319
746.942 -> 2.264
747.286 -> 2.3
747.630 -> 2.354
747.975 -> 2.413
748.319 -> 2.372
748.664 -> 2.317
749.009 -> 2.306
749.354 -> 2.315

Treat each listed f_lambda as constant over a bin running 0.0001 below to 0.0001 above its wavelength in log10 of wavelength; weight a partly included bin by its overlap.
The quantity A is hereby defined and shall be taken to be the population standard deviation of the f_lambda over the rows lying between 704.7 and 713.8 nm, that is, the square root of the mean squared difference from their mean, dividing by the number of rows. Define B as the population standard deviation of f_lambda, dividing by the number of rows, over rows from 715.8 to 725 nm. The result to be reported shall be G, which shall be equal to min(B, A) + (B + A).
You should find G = 0.087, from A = 0.031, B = 0.028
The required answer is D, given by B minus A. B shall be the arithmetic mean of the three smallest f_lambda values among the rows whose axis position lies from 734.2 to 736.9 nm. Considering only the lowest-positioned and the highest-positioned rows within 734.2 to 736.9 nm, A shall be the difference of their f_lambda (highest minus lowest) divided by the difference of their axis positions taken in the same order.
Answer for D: 2.30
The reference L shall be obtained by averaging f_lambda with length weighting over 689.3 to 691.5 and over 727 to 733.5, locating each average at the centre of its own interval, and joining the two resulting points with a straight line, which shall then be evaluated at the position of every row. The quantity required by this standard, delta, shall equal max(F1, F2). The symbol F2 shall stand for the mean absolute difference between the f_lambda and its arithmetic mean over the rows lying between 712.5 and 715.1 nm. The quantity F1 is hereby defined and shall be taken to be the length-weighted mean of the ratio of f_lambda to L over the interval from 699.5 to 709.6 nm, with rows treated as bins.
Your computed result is 0.986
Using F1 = 0.986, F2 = 0.020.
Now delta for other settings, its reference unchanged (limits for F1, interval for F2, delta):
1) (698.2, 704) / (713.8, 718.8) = 0.986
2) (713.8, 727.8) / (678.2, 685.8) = 0.995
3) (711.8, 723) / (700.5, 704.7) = 0.996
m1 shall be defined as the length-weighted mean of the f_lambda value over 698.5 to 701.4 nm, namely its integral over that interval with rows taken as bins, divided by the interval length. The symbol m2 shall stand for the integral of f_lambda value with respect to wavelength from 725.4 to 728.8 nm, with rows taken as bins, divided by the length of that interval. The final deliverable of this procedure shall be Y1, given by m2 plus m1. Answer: 4.94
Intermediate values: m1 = 2.5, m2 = 2.40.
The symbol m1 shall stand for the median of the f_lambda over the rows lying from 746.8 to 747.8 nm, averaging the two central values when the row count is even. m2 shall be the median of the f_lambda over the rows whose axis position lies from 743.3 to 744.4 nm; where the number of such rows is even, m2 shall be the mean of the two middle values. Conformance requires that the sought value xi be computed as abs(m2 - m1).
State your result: 0.037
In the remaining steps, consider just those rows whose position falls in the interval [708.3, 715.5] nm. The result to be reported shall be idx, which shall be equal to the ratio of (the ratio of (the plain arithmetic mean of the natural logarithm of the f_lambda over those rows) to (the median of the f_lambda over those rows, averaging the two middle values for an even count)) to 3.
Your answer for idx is 0.122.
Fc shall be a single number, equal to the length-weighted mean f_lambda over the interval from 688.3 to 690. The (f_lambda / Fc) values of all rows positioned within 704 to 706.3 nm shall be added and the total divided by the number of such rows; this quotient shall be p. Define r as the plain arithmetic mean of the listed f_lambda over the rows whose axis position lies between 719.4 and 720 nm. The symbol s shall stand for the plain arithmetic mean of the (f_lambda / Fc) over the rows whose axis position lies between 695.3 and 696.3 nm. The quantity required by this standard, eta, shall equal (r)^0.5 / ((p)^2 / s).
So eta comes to 1.62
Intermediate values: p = 0.965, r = 2.40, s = 0.98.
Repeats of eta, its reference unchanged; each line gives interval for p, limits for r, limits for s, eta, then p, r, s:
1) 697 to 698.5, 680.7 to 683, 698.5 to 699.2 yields 1.68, 0.972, 2.66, 0.97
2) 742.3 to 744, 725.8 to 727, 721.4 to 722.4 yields 1.88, 0.872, 2.41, 0.92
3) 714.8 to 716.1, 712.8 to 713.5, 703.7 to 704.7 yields 1.67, 0.951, 2.50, 0.96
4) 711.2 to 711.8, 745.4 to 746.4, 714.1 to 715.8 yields 1.63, 0.948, 2.34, 0.96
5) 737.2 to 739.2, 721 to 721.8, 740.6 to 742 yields 1.68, 0.903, 2.44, 0.88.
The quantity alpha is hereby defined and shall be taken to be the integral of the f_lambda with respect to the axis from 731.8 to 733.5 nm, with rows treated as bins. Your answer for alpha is 4.1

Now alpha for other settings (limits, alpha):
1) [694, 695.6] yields 4.2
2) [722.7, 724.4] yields 4.1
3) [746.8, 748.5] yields 4.0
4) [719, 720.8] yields 4.4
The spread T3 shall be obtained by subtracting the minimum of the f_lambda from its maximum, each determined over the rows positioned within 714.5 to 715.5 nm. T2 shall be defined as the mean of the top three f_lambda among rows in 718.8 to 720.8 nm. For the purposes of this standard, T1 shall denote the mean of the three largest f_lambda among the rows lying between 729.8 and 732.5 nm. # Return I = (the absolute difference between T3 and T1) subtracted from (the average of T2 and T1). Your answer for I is 0.11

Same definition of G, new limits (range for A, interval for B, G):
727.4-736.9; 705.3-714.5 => 0.095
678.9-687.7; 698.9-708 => 0.106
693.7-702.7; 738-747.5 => 0.096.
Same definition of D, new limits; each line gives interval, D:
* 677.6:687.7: 2.58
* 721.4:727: 2.39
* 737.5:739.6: 2.33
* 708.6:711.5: 2.50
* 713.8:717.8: 2.45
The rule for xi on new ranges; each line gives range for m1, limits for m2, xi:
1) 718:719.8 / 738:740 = 0.034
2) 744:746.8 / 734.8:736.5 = 0.030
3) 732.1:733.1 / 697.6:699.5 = 0.121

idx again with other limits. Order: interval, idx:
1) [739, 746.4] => 0.120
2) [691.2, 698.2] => 0.123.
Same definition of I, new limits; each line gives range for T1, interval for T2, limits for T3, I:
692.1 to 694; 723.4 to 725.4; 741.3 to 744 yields 0.06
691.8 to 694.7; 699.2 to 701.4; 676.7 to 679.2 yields 0.03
